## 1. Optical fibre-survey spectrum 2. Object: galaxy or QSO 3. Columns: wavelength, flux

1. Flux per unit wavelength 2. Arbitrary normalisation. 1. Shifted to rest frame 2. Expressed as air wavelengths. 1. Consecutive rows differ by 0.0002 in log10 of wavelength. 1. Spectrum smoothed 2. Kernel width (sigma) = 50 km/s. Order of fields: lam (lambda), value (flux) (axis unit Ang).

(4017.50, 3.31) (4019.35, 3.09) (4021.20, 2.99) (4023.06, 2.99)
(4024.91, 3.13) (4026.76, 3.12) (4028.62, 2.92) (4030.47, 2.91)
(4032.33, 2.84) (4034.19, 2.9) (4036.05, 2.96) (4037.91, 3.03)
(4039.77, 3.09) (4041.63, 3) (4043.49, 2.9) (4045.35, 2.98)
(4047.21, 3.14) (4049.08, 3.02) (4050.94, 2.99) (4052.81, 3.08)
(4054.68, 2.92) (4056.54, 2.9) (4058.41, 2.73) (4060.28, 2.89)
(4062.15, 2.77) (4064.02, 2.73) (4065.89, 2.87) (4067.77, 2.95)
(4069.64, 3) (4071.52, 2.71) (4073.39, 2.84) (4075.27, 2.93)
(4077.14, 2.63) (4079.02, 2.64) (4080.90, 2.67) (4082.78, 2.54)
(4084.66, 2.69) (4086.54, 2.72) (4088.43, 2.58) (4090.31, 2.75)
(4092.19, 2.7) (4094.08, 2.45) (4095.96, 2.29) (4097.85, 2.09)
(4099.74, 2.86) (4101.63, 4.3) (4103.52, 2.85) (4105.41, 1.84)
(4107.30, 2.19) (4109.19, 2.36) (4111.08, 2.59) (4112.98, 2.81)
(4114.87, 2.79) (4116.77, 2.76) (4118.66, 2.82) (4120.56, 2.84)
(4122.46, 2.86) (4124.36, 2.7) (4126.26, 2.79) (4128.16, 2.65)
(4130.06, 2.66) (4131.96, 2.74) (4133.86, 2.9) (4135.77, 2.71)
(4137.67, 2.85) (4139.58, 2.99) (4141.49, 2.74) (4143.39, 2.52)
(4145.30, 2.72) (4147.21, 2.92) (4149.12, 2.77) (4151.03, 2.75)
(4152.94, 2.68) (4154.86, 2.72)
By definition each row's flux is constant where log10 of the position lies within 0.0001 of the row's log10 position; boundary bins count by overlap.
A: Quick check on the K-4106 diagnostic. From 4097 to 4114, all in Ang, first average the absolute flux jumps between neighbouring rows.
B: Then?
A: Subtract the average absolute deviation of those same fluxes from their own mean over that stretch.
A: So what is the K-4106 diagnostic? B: 0.22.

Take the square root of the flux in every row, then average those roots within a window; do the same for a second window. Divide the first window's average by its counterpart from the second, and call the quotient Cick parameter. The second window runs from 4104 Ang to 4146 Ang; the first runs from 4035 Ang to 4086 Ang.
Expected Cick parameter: 1.04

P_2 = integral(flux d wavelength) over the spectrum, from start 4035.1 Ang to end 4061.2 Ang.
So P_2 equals 78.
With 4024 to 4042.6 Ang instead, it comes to 56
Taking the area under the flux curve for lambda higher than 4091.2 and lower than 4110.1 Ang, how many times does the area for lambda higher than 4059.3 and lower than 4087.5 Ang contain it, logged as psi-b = 1.59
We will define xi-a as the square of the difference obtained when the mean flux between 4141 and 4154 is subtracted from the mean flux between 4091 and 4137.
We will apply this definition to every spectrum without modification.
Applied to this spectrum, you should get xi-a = 0.00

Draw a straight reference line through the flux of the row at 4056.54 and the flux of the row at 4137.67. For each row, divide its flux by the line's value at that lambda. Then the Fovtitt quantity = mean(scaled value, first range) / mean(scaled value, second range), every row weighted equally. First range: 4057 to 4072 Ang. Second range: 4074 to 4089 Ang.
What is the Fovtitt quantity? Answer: 1.05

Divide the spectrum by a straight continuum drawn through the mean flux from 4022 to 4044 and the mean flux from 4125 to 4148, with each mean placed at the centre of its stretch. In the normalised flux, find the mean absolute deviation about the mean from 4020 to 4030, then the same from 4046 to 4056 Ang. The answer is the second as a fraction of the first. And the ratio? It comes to 0.8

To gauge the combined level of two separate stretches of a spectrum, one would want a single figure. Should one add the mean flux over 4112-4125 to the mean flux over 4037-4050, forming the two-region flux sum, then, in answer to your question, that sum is 5.82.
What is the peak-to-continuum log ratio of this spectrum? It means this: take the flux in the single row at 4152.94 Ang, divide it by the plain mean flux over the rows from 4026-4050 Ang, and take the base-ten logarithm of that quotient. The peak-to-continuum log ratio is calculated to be -0.047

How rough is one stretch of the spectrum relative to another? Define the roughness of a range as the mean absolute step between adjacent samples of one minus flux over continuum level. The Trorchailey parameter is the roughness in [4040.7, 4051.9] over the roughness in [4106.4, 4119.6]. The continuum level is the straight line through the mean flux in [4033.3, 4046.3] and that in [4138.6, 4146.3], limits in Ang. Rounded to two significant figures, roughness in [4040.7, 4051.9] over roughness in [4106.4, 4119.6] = 0.75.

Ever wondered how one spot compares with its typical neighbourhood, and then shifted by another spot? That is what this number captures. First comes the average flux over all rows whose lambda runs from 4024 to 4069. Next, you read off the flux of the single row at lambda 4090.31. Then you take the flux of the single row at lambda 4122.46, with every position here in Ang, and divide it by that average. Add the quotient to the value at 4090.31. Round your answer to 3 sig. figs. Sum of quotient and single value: 3.72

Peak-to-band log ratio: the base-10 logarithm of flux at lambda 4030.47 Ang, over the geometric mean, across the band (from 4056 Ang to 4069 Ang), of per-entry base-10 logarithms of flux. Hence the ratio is 1.03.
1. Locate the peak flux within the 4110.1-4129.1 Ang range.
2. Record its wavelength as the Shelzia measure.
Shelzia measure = 4122.46 Ang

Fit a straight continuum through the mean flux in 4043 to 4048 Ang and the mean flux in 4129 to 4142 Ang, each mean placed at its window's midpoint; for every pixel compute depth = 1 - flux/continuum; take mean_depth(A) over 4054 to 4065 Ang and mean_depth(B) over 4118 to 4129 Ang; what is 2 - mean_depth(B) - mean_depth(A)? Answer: 1.93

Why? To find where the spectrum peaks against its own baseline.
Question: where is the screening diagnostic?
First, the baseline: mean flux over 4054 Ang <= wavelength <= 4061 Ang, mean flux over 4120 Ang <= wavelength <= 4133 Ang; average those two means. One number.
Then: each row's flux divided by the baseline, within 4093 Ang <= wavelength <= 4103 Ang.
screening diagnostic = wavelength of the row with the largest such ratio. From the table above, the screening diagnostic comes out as 4101.63 Ang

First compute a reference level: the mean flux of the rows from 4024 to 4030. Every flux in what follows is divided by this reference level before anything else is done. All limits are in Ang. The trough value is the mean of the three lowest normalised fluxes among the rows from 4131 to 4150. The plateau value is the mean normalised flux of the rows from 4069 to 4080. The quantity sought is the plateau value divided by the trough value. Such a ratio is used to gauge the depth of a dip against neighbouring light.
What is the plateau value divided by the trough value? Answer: 1.05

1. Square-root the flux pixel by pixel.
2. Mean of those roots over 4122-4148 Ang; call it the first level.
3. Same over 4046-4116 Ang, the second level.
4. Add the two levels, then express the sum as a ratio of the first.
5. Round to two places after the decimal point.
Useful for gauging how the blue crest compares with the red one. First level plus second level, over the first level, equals 2.00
